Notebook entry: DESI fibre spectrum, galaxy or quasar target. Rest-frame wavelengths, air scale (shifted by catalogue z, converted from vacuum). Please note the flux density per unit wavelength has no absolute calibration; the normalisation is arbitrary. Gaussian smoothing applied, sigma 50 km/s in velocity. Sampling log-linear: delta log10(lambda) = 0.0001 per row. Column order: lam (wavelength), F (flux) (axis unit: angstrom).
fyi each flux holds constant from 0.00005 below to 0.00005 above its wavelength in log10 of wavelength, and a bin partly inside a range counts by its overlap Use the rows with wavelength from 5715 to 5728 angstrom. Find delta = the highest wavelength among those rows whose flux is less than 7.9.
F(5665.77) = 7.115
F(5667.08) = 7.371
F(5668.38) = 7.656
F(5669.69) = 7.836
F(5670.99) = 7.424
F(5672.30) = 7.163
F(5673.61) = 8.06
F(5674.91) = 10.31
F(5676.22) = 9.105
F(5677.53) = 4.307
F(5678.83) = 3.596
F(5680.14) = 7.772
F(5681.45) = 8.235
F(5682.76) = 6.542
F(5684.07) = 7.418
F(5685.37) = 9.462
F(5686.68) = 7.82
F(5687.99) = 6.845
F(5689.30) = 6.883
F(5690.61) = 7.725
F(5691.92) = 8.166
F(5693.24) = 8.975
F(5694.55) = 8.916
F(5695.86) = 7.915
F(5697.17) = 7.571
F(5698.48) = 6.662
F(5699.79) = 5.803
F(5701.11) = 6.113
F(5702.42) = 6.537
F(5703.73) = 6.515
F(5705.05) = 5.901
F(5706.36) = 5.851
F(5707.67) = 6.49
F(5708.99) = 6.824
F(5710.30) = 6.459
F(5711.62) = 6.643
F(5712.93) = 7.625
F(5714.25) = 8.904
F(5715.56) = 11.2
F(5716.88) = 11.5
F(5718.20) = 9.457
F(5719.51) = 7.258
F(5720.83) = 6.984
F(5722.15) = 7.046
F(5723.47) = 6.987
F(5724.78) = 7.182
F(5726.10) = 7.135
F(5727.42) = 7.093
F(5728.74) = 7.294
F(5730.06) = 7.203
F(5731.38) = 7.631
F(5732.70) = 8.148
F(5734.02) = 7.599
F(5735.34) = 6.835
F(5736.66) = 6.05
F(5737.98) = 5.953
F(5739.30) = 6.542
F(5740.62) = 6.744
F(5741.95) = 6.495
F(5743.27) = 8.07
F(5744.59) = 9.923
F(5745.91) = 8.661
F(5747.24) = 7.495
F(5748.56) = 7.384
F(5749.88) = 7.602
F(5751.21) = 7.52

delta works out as 5727.42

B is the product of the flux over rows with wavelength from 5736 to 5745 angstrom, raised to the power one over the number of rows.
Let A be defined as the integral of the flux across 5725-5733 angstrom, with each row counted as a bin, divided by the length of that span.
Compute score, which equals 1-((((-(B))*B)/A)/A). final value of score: 1.9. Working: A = 7.4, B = 7.0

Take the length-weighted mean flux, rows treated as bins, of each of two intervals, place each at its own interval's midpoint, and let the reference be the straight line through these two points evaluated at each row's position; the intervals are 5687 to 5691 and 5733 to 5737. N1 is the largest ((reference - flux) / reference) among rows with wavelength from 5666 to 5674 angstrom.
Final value 0.01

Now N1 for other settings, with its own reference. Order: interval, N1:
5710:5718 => 0.09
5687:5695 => 0.05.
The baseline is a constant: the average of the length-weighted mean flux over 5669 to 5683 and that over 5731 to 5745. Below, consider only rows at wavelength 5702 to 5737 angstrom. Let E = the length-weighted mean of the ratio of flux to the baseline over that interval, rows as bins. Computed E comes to 1.02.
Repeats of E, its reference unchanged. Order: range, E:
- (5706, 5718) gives 1.11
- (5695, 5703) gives 0.94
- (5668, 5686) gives 1.03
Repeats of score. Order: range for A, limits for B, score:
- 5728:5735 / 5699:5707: 1.7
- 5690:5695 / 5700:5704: 1.6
